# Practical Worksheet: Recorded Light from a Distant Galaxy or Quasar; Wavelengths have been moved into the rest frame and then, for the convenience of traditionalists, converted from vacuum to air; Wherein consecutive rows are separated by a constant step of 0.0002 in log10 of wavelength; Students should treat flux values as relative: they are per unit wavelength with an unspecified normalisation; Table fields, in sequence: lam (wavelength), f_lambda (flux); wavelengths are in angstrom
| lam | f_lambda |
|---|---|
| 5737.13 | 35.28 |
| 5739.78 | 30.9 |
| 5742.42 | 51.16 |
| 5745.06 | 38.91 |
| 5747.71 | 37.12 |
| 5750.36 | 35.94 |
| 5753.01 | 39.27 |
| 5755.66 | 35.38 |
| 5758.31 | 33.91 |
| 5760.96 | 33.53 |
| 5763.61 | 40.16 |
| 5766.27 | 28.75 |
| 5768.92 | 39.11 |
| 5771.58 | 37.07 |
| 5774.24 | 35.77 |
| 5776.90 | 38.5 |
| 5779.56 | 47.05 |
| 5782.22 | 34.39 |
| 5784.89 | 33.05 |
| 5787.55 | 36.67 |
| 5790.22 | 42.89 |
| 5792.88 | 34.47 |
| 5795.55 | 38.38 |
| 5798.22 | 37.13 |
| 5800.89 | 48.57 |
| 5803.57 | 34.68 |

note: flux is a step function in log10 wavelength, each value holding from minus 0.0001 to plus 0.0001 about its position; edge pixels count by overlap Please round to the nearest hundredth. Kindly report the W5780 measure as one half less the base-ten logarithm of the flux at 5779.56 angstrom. -1.17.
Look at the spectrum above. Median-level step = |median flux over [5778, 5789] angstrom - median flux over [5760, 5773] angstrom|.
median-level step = 1.5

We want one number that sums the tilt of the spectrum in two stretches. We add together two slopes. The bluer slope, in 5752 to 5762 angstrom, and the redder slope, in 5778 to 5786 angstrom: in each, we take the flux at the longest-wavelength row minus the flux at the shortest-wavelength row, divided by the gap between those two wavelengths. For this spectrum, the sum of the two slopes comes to -3.3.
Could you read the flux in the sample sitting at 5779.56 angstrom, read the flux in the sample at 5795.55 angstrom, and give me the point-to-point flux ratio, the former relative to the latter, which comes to 1.23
